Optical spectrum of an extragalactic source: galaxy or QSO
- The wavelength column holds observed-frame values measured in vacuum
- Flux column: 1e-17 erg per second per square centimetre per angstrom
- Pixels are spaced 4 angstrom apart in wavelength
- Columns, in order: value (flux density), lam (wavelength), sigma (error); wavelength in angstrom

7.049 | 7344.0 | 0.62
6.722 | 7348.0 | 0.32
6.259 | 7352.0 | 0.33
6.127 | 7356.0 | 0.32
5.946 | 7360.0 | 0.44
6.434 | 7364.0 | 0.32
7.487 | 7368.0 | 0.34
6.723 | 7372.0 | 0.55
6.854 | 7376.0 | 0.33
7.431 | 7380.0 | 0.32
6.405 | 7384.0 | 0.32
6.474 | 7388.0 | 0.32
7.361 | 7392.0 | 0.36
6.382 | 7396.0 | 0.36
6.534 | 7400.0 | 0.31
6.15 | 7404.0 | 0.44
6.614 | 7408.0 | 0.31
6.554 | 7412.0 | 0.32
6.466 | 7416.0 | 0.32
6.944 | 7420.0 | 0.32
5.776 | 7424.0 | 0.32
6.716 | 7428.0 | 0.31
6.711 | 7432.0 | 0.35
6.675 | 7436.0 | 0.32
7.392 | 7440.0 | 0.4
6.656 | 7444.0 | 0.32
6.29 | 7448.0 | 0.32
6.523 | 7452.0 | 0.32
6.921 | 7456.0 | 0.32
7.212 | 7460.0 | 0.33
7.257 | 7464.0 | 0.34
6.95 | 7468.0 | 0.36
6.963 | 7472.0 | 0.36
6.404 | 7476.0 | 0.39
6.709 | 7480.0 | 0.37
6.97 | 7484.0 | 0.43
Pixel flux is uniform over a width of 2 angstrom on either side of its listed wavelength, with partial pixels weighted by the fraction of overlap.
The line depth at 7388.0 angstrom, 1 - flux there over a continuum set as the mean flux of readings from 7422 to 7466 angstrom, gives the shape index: 0.04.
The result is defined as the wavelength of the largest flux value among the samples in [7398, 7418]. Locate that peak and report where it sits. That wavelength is 7408.0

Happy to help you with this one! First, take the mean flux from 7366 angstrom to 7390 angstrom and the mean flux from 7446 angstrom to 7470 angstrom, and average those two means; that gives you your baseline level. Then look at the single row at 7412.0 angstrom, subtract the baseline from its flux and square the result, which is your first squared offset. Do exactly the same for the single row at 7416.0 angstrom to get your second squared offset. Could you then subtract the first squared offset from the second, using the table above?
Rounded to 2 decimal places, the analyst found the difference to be 0.06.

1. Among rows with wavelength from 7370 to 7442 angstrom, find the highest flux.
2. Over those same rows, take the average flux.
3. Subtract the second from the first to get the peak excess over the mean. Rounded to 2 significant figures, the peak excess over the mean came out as 0.76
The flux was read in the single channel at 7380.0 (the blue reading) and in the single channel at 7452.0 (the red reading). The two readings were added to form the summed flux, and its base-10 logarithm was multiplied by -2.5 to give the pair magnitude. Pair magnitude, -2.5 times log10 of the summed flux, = -2.86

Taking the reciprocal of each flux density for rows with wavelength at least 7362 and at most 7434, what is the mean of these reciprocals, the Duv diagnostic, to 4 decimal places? 0.1506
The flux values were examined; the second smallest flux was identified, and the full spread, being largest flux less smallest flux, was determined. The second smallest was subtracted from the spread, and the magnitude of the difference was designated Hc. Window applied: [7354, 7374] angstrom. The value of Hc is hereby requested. 4.59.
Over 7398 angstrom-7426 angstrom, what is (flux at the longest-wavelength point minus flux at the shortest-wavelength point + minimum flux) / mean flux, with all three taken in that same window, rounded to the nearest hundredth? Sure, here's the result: 0.78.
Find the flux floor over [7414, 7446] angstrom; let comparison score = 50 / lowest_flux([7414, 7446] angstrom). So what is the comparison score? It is 8.66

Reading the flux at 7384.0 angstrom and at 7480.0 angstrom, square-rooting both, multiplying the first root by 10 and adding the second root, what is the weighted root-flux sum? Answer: 27.9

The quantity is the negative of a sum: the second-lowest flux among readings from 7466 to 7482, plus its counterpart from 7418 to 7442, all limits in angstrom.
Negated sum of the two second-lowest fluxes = -13.4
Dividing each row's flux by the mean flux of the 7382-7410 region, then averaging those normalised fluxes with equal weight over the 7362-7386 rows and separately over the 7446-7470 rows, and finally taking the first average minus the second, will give 0.00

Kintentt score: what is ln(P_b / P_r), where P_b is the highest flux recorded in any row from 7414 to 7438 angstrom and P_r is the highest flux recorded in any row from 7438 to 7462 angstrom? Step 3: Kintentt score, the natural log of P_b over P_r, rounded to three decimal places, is -0.063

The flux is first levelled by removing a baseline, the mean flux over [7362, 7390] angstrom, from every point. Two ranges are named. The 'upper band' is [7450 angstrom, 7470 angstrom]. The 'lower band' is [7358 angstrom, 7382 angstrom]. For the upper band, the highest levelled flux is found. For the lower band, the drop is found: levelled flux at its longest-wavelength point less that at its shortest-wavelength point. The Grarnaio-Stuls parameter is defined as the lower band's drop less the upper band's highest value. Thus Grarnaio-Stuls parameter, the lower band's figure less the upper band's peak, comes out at 1.1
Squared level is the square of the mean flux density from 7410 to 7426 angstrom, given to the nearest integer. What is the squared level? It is 41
